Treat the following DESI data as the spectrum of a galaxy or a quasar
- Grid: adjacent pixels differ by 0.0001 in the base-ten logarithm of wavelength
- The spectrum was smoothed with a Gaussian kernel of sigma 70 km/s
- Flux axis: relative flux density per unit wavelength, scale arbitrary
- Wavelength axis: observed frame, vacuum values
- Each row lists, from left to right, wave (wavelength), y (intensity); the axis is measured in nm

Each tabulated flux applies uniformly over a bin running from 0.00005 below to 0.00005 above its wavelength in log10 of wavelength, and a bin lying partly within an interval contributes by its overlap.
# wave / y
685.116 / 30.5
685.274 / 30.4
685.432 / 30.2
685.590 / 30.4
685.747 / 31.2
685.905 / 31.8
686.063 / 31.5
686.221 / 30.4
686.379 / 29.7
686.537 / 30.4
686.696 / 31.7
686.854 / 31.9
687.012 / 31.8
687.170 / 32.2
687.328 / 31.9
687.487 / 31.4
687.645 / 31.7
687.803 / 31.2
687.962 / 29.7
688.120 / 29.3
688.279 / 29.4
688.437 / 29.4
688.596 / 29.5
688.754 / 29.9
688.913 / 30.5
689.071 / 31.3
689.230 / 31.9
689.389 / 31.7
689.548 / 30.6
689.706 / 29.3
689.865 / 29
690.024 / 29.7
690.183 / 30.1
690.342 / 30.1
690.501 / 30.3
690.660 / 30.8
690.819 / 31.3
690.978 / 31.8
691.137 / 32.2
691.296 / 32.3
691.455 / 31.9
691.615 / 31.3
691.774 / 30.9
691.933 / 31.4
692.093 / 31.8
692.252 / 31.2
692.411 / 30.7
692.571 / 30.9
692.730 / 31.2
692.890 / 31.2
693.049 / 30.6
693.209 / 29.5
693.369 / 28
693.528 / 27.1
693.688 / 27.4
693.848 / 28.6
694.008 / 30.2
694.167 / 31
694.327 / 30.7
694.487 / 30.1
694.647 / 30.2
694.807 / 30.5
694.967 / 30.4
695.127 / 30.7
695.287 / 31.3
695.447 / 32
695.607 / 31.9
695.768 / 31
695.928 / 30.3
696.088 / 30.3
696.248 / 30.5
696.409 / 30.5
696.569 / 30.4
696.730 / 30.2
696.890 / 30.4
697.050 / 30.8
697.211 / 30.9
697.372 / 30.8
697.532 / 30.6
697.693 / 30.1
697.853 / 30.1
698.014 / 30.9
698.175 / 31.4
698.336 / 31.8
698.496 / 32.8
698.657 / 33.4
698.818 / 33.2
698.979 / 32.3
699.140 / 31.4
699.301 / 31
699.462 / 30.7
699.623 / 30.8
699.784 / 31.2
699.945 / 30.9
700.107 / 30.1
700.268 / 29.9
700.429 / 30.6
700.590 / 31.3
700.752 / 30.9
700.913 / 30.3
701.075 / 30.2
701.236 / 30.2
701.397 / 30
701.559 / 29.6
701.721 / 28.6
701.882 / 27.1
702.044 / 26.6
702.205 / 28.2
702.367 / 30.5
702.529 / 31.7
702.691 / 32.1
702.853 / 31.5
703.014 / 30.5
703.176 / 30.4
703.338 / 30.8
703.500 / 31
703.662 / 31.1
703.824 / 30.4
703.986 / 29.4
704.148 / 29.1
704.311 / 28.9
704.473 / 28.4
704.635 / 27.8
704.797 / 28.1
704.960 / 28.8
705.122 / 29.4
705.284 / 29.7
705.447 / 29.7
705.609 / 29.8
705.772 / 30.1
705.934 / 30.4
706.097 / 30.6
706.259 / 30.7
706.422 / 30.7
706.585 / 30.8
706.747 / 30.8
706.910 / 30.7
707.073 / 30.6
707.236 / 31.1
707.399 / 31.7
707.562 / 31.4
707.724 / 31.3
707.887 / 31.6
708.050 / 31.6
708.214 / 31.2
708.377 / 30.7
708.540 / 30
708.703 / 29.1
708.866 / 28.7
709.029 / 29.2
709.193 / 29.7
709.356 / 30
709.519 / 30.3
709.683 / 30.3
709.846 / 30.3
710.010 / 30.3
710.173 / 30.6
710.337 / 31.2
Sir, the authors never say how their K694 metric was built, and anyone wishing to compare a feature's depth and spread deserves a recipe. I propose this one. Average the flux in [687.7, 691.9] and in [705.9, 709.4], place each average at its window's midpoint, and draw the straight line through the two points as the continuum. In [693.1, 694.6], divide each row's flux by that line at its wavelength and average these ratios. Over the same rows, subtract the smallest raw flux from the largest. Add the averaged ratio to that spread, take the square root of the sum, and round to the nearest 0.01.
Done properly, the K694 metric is 2.20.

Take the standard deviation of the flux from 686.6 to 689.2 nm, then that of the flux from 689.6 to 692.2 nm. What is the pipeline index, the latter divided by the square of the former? 0.9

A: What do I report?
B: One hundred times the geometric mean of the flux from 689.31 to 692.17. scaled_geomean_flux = 3090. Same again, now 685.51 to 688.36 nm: 3096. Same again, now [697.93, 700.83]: 3135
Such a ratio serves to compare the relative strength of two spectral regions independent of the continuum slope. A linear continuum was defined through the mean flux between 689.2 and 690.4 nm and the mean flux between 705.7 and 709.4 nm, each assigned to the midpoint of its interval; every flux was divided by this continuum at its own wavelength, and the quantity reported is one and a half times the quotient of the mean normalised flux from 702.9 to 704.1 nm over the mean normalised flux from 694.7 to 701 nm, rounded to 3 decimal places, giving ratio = 1.473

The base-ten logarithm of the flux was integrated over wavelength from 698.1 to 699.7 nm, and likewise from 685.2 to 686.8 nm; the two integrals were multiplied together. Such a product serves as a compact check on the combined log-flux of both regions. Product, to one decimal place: 5.7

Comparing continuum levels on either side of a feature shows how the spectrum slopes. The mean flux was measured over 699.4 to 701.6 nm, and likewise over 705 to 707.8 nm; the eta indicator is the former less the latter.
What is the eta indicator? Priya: -0.1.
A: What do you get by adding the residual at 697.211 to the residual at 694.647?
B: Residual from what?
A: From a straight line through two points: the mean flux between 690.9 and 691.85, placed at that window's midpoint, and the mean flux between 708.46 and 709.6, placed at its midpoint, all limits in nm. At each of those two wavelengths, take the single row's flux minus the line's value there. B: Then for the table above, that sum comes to -1.3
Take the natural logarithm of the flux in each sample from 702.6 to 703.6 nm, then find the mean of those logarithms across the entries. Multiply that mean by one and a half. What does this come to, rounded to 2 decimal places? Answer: 5.15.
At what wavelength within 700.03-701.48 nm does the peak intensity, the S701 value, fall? 700.590 nm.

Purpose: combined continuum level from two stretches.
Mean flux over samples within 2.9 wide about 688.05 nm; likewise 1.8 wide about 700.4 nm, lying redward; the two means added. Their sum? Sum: 61.5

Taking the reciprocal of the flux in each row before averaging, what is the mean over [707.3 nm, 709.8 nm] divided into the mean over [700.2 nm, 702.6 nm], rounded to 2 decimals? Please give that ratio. 1.03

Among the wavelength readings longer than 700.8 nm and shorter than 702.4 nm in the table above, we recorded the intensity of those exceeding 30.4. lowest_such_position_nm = 702.367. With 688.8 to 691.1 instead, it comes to 688.913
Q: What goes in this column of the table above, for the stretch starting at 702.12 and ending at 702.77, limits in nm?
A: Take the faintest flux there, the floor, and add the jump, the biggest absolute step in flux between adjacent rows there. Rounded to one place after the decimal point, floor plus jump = 30.5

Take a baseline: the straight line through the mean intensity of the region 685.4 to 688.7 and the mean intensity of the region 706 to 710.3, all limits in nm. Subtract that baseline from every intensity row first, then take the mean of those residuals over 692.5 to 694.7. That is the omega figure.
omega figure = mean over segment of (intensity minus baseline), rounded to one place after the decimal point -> -1.0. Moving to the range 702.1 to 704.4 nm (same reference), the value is -0.2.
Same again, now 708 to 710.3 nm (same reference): -0.4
